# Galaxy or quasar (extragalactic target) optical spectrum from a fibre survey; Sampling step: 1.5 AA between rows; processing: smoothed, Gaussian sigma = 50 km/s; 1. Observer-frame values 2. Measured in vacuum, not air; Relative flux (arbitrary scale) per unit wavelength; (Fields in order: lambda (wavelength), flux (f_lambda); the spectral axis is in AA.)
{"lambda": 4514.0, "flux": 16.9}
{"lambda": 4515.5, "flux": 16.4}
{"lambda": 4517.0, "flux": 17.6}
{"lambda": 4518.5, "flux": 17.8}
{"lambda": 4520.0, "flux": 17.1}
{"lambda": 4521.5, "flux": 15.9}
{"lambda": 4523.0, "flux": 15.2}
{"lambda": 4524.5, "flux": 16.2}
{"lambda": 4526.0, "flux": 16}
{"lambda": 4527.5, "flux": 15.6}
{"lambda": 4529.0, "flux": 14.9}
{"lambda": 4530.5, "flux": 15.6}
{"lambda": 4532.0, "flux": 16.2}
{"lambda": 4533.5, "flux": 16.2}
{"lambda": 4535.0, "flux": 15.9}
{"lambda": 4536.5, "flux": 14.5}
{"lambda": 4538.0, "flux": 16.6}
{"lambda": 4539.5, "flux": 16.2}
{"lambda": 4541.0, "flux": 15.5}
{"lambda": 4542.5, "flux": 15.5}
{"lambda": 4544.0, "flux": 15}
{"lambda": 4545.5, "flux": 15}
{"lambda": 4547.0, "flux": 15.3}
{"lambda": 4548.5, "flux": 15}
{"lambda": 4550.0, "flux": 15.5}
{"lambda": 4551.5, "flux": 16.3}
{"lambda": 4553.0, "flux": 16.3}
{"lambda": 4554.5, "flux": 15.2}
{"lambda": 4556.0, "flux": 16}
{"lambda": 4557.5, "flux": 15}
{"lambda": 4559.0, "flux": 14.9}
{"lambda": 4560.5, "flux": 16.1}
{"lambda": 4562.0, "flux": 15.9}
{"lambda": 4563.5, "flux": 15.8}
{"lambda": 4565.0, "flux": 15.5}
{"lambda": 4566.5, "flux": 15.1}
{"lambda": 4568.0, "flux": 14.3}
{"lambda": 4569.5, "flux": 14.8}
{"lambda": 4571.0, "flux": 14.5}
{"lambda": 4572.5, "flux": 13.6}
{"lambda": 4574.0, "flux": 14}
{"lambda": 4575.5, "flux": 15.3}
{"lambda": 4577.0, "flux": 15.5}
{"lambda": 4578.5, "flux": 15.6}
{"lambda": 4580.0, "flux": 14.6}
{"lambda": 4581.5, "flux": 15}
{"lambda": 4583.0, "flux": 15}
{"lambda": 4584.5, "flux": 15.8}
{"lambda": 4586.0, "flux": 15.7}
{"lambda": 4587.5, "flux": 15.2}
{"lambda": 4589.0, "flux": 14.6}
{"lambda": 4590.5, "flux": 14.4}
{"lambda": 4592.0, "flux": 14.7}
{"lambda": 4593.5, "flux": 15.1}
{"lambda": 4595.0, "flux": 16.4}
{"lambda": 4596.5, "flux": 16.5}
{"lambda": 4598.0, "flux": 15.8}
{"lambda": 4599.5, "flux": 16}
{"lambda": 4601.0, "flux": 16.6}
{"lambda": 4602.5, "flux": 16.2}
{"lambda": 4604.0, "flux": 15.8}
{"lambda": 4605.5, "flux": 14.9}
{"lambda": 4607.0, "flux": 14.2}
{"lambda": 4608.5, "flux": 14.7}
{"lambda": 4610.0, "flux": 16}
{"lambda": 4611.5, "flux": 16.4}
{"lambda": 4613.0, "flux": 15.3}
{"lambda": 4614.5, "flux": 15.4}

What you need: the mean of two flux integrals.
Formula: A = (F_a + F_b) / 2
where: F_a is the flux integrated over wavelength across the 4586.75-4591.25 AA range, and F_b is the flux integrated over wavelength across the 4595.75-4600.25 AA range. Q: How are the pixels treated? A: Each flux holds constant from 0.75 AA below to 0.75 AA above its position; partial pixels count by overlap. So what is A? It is 69.4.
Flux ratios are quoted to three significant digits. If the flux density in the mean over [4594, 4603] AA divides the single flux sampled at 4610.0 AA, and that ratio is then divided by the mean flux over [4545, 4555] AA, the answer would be 0.0635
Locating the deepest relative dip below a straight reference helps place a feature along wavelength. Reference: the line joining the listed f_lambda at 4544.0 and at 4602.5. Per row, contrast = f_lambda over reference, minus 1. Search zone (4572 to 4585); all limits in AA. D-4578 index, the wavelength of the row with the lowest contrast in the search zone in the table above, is 4572.5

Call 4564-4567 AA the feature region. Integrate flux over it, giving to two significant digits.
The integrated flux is 46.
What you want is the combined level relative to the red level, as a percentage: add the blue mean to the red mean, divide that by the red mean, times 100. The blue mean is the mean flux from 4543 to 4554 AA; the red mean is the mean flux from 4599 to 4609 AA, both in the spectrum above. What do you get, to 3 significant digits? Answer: 200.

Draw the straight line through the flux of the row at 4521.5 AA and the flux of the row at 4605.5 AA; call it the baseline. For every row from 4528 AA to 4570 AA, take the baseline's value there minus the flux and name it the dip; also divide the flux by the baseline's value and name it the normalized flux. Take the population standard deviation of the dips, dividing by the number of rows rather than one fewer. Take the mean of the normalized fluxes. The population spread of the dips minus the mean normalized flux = -0.42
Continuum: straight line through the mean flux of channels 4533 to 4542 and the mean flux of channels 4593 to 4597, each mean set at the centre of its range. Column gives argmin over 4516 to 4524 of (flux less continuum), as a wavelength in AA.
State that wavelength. 4523.0 AA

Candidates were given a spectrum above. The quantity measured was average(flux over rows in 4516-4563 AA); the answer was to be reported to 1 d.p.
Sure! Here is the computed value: 15.8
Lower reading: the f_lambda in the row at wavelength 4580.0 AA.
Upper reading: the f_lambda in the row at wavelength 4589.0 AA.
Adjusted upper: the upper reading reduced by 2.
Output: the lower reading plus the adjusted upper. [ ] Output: 27.2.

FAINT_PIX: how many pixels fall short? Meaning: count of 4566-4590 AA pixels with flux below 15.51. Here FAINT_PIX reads 13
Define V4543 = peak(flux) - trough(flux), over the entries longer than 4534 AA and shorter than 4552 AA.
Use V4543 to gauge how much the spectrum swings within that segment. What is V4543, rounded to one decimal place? 2.1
